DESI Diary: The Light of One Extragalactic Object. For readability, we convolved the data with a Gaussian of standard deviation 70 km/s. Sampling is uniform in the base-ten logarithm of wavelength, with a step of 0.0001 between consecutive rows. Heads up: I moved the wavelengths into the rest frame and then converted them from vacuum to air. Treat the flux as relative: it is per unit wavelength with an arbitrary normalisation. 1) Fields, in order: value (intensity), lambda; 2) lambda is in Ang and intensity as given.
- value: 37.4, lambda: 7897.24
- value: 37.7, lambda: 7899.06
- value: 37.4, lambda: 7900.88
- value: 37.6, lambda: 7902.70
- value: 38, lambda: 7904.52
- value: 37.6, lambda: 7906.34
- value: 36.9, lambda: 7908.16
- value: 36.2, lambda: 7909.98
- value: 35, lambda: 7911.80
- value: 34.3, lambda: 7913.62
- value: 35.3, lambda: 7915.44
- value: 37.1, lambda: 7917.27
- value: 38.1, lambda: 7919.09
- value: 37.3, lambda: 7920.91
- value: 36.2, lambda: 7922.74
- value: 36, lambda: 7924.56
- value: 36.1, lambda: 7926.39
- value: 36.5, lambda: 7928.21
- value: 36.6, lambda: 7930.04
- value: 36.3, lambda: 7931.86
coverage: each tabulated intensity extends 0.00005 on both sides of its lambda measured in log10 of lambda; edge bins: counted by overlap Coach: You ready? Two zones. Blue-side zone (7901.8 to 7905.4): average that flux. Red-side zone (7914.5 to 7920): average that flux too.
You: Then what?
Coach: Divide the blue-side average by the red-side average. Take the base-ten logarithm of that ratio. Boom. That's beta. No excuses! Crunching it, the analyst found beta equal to 0.011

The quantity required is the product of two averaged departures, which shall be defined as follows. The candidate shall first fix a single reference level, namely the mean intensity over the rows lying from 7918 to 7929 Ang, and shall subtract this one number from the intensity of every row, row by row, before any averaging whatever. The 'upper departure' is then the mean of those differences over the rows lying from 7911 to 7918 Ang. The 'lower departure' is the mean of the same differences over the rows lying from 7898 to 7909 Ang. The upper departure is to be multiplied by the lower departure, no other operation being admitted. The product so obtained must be -1.1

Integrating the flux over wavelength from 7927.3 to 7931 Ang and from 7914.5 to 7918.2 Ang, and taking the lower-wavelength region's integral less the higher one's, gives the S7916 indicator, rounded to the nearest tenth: -1.5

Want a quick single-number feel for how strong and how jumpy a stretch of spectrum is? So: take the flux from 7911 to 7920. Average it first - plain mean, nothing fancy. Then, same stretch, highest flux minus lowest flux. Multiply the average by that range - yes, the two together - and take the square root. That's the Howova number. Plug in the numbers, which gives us 11.7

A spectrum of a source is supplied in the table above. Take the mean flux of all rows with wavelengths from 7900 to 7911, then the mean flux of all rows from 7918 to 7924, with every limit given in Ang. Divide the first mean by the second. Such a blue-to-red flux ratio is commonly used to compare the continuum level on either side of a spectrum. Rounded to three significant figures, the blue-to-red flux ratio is 1.00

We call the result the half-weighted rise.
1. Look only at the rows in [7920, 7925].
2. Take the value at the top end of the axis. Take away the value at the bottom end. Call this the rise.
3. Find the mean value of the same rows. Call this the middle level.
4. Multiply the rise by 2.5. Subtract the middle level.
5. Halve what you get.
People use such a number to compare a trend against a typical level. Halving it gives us -19.9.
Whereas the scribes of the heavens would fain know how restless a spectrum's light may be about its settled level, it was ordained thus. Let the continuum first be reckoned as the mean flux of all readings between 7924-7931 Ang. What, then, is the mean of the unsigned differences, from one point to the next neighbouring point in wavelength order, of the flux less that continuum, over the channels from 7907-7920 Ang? 1.1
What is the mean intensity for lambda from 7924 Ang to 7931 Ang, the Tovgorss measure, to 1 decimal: 36.3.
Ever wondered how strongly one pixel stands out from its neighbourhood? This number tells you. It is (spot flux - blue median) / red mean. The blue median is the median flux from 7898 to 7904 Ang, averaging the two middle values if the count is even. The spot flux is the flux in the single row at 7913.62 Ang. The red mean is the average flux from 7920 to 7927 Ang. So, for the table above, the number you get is -0.091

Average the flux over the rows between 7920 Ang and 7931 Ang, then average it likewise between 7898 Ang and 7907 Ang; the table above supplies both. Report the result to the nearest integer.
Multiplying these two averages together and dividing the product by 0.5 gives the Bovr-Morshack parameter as 2745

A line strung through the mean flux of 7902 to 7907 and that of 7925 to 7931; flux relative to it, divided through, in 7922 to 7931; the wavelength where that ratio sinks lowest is 7924.56 Ang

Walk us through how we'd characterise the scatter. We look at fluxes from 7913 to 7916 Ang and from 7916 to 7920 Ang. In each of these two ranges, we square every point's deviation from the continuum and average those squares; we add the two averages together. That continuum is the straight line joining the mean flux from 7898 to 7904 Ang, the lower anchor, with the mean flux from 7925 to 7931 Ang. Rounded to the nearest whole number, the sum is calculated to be 6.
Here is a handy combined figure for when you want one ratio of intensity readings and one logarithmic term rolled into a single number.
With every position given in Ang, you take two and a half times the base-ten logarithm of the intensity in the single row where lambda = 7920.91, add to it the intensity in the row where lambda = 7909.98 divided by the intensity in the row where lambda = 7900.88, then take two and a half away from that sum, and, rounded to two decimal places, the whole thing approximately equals 2.40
